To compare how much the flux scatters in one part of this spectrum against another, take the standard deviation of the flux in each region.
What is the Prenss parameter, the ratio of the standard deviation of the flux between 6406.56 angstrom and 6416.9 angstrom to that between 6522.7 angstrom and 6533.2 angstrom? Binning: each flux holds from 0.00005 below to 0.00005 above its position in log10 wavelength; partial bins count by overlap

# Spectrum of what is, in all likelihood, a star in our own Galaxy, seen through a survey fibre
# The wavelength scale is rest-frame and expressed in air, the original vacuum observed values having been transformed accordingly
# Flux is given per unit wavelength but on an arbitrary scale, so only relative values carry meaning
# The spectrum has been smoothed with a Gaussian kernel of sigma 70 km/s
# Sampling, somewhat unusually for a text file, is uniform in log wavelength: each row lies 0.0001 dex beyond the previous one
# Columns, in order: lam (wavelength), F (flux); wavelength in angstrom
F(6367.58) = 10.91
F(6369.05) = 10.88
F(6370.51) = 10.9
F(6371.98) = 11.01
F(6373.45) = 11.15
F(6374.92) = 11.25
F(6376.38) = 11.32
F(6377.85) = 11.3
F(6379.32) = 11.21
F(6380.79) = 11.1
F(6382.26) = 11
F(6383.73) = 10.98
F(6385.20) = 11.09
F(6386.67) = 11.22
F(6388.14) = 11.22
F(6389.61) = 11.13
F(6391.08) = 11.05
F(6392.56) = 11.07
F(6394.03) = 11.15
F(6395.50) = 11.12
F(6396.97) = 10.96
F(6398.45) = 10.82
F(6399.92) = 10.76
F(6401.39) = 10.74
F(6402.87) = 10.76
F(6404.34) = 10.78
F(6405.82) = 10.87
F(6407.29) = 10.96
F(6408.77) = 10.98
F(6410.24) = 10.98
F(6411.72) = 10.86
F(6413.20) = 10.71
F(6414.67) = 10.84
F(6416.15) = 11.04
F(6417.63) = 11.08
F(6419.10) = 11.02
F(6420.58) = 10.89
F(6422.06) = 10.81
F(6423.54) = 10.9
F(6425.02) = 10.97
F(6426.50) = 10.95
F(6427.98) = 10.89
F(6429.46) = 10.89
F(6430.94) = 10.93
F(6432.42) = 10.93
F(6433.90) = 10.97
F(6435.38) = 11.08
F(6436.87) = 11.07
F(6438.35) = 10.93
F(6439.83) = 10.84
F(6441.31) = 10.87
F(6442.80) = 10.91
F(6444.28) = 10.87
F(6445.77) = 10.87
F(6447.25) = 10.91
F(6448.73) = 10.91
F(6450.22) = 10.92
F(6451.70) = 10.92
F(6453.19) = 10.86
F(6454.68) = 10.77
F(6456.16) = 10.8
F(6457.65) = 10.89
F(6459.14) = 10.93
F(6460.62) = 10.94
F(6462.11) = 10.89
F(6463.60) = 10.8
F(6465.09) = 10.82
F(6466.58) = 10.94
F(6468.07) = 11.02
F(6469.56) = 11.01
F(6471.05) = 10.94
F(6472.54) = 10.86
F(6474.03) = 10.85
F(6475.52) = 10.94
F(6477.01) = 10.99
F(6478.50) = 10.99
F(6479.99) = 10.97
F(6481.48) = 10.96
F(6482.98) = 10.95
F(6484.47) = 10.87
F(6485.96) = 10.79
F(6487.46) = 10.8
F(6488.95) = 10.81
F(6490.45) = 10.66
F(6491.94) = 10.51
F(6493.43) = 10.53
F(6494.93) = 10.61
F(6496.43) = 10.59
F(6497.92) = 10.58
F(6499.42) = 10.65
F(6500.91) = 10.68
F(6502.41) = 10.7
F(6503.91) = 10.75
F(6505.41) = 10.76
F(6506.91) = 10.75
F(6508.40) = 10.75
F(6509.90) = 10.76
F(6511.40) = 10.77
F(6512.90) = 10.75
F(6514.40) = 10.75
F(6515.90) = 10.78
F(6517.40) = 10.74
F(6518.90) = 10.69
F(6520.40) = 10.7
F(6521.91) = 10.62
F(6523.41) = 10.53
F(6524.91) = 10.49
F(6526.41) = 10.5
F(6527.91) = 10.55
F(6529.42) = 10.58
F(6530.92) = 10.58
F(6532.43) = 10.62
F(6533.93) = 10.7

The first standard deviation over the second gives 2.41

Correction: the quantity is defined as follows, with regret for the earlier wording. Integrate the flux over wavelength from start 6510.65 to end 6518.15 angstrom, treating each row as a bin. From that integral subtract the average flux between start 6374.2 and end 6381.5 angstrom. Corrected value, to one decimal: 69.4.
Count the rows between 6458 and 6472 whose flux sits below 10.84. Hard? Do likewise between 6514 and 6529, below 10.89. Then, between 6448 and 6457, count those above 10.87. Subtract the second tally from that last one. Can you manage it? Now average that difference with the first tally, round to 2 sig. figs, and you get -2.5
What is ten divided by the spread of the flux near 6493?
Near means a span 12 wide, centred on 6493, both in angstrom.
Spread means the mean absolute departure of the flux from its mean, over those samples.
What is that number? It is 111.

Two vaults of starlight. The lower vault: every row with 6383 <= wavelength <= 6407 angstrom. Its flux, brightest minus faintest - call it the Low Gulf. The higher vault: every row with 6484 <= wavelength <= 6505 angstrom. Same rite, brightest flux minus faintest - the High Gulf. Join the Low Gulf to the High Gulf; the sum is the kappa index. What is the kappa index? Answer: 0.84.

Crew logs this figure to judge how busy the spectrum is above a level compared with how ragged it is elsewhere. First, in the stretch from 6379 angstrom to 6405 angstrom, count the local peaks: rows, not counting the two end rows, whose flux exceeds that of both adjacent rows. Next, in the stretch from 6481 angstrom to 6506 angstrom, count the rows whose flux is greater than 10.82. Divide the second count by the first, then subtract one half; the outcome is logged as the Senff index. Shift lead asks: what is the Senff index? 2.5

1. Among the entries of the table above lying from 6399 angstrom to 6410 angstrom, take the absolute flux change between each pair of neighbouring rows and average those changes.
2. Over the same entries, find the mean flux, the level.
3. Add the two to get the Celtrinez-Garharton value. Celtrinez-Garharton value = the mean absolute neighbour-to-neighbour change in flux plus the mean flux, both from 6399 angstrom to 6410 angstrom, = 10.9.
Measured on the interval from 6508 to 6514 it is 10.8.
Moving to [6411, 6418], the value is 11.0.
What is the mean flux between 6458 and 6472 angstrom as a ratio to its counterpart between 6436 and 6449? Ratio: 1.001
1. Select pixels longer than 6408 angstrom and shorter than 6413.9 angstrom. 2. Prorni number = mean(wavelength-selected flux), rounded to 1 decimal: 10.9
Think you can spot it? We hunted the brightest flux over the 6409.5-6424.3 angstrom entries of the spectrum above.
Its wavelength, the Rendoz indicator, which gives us 6417.63 angstrom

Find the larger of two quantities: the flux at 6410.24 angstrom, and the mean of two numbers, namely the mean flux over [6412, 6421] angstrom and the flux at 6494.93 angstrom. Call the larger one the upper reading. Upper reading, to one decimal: 11.0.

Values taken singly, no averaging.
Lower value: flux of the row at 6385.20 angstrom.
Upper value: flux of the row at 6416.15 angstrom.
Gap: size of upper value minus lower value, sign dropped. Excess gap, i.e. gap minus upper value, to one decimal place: -11.0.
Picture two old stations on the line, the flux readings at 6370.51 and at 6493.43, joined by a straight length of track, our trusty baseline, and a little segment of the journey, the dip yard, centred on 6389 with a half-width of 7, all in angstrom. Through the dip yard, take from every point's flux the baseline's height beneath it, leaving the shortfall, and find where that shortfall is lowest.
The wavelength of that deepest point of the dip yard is 6383.73 angstrom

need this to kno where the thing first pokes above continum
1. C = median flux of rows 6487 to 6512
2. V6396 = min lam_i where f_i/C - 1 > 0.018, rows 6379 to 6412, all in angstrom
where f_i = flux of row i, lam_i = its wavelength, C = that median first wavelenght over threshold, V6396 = 6379.32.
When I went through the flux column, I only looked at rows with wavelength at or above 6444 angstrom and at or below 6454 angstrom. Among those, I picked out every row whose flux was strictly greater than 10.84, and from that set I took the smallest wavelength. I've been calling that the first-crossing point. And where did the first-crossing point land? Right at 6444.28 angstrom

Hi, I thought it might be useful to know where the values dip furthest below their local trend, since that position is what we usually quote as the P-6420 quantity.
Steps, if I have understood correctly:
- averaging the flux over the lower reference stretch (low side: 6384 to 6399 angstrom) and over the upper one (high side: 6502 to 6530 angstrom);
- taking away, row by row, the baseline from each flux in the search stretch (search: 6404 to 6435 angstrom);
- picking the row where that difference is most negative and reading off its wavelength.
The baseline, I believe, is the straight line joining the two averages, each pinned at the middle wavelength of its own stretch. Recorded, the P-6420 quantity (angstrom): 6413.20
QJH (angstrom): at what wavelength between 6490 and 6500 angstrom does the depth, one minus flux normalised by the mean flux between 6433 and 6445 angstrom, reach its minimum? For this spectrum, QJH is 6490.45 angstrom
